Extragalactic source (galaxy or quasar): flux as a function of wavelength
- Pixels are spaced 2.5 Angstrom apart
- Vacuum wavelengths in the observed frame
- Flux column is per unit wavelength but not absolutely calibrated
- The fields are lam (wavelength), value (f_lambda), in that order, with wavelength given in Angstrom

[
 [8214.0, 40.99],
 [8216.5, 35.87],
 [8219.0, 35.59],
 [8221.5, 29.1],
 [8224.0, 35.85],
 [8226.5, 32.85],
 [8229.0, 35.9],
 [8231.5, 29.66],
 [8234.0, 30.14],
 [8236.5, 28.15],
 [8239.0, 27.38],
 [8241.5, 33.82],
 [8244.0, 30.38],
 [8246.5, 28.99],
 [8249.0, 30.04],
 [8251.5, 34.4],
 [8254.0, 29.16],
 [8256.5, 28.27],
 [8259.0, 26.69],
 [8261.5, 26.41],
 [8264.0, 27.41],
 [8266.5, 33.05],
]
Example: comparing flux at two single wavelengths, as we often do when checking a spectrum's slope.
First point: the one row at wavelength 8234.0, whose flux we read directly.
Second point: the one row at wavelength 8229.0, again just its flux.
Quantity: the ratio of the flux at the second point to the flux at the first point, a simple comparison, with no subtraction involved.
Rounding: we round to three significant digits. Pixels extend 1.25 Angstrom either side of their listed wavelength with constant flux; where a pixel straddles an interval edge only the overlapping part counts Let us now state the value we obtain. 1.19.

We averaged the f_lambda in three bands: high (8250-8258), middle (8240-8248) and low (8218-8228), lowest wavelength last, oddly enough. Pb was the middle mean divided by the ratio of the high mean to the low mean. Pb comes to 33.8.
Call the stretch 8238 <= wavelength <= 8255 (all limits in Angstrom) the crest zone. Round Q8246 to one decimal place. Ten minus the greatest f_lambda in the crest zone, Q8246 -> -24.4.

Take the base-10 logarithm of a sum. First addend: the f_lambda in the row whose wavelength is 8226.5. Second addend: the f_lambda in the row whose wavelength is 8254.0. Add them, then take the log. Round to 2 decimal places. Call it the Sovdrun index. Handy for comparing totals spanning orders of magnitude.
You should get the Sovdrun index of 1.79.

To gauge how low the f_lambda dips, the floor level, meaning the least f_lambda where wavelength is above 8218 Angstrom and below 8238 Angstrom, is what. 28.15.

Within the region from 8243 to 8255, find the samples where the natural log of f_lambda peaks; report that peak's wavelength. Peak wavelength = 8251.5 Angstrom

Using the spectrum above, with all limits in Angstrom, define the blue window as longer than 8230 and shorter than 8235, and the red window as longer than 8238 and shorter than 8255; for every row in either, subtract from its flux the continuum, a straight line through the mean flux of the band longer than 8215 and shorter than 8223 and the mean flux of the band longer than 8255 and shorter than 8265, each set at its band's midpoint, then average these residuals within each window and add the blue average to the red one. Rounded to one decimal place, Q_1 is -0.2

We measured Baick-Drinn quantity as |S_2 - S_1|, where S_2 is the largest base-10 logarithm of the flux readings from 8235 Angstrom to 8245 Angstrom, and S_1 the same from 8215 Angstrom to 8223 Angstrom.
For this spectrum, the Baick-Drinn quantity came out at 0.026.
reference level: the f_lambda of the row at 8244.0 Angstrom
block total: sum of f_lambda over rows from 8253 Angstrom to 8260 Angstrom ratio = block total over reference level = 2.8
